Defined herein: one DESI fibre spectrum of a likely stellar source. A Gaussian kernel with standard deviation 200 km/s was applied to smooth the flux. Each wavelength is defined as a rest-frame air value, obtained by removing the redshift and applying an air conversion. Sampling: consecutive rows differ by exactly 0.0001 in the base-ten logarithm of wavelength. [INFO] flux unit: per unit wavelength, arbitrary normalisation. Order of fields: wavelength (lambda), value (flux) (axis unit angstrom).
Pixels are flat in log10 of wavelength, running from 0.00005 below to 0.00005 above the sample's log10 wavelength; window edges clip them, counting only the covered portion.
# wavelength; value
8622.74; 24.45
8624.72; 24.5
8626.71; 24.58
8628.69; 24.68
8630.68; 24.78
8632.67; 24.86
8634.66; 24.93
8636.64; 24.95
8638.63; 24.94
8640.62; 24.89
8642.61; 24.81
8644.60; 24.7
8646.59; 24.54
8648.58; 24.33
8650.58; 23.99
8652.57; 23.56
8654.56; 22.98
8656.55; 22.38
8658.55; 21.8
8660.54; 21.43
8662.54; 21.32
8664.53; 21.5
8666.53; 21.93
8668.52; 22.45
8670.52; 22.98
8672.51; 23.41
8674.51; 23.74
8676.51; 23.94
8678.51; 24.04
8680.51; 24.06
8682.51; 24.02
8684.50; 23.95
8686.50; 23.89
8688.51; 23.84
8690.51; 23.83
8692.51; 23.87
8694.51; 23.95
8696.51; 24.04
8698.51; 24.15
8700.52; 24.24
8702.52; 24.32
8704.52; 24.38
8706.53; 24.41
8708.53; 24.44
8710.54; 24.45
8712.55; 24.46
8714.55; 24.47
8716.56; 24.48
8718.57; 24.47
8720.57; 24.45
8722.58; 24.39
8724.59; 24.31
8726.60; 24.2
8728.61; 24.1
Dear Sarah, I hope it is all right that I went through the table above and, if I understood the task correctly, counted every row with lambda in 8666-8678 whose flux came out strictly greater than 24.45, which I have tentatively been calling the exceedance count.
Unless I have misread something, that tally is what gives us 0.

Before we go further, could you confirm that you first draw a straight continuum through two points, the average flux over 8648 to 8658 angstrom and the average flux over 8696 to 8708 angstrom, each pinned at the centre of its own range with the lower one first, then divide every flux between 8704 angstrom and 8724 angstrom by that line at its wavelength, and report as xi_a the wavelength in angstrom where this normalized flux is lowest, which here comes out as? 8722.58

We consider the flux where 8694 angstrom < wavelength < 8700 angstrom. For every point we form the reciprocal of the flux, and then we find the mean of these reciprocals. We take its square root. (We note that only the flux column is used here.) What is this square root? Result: 0.204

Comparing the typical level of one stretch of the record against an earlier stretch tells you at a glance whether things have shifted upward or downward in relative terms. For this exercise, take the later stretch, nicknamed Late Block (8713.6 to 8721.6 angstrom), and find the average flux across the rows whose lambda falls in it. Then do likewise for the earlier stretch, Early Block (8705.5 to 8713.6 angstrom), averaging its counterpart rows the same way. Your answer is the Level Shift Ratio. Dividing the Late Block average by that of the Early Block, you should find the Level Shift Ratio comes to 1.001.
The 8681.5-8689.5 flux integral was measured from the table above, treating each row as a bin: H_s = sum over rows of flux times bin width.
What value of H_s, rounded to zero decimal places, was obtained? 191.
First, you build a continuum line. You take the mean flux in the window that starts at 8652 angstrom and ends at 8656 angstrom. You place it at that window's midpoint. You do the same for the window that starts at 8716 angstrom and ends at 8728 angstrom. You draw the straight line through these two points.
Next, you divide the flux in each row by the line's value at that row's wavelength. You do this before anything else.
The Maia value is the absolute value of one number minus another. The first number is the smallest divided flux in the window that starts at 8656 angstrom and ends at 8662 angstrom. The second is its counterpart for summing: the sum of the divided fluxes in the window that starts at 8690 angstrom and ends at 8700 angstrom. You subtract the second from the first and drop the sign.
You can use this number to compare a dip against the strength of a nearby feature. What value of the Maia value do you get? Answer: 4.1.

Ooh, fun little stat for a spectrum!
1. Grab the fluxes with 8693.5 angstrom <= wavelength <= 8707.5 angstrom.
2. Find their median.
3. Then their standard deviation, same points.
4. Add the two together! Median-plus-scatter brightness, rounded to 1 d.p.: 24.4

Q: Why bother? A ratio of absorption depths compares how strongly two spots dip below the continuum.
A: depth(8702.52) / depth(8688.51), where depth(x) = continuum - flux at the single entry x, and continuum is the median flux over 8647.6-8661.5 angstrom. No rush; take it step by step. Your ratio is 1.6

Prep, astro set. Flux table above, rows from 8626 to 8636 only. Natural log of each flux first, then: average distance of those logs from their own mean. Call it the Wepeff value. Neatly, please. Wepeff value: 0.0044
